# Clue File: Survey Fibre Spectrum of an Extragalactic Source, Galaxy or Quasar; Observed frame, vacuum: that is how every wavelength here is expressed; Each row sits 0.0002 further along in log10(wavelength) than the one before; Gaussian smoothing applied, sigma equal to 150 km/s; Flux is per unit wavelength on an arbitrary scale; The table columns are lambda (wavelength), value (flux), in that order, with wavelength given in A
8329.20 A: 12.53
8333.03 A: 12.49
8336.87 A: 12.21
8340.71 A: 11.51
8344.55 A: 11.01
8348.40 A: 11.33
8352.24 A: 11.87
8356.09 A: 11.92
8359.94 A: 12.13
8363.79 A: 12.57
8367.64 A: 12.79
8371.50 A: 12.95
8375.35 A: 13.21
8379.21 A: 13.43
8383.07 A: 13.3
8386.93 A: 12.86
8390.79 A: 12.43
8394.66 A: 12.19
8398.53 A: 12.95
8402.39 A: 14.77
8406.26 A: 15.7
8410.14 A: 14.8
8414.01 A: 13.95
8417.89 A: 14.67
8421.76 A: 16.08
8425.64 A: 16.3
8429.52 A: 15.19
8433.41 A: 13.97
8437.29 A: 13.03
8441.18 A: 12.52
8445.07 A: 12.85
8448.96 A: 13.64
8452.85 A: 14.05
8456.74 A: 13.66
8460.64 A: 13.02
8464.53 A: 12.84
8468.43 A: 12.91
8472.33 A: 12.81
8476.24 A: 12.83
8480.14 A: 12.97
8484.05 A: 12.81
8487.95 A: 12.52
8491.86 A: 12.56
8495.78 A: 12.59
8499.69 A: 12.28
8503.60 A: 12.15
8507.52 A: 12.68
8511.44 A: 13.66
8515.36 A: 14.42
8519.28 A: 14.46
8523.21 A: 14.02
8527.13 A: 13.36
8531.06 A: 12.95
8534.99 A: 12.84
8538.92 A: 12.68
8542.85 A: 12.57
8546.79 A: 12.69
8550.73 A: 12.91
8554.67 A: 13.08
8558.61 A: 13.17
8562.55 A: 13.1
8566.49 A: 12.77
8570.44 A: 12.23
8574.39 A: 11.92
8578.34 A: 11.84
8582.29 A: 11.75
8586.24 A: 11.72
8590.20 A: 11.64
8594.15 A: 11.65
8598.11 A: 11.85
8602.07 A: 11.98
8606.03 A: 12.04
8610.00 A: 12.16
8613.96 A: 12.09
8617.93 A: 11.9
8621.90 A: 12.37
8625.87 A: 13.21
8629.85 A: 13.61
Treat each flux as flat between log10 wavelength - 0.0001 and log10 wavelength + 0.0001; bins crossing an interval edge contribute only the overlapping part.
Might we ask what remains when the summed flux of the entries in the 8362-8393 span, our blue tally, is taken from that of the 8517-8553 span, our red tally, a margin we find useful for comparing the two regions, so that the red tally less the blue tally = 15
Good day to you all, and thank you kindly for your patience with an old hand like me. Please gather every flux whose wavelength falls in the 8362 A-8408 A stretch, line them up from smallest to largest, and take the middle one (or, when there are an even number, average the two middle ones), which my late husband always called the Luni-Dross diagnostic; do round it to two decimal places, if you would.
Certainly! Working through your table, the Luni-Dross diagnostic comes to 12.95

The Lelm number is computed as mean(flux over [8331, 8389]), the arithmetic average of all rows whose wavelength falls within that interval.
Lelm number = 12.4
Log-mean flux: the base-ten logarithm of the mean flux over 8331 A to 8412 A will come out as 1.11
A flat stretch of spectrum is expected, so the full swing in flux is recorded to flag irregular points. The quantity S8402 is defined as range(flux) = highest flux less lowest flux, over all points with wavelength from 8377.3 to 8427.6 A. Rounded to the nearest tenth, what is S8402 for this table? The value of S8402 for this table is 4.1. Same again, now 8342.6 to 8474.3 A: 5.3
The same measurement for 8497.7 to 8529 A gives 2.3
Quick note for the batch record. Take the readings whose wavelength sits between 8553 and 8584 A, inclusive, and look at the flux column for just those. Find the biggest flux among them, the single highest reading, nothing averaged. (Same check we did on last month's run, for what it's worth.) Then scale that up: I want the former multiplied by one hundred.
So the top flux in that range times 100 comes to 1317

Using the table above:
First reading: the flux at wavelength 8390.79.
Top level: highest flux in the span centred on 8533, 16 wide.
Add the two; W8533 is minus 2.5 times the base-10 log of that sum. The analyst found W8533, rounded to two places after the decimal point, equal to -3.53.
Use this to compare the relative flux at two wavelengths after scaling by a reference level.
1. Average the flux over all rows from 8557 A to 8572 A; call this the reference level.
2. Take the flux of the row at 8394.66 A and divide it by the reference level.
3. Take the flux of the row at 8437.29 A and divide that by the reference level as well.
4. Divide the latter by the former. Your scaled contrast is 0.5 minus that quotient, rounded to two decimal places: -0.57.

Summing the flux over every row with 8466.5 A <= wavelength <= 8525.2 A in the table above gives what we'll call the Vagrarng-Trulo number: 196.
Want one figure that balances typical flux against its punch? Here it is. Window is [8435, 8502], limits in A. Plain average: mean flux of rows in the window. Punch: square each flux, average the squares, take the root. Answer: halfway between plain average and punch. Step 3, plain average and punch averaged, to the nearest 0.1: 12.9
